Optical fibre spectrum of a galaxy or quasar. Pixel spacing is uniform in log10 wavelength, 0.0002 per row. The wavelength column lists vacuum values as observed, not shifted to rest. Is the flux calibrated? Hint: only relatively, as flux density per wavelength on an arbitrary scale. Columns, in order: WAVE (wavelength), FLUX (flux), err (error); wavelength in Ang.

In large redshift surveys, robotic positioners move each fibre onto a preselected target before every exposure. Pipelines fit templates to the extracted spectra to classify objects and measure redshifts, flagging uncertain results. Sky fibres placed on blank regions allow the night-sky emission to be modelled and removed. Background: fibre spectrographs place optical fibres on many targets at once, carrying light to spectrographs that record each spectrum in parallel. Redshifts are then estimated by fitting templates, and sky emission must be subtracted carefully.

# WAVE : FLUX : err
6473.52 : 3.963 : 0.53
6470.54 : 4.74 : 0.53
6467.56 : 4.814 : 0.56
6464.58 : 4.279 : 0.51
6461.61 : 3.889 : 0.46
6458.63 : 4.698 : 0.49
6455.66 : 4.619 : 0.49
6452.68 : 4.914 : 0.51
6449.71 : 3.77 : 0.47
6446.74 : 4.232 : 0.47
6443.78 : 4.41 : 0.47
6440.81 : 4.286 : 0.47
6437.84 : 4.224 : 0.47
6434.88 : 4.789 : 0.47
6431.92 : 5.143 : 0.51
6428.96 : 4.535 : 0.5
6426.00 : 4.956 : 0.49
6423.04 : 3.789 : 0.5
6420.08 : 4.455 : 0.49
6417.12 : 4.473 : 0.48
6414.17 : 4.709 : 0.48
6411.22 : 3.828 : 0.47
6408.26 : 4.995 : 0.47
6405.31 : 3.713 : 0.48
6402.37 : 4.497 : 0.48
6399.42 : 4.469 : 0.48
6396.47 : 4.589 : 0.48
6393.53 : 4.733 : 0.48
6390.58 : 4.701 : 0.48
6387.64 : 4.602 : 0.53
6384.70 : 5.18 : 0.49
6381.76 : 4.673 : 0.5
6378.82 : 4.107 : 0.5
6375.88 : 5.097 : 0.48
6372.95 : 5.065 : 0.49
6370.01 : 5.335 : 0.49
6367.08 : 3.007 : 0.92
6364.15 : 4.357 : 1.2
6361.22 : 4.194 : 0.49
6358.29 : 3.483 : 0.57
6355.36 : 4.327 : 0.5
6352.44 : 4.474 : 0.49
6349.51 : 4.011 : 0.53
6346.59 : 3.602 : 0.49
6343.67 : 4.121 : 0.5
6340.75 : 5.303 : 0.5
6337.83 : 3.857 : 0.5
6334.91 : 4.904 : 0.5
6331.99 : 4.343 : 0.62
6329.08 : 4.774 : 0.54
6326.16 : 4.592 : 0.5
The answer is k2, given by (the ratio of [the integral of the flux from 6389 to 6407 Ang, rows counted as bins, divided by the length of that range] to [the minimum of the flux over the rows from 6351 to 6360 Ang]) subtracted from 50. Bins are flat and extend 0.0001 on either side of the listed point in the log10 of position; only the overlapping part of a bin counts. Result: 48.7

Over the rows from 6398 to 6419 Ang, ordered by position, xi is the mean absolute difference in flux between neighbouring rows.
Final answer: 0.73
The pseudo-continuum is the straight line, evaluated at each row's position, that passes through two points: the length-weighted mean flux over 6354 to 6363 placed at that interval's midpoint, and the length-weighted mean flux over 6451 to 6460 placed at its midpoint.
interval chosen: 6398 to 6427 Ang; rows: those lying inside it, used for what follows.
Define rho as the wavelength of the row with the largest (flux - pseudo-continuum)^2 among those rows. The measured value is 6423.04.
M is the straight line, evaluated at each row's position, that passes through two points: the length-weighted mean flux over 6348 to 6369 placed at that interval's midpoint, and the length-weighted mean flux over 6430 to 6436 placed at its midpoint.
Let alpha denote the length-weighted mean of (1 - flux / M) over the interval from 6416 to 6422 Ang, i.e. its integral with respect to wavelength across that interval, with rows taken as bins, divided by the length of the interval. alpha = 0.075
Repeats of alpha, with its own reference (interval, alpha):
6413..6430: 0.067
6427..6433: 0.017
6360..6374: -0.062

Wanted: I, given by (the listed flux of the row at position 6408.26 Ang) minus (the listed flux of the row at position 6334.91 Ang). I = 0.09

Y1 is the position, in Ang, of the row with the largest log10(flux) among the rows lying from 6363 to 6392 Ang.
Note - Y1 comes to 6370.01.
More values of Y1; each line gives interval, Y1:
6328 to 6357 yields 6340.75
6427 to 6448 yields 6431.92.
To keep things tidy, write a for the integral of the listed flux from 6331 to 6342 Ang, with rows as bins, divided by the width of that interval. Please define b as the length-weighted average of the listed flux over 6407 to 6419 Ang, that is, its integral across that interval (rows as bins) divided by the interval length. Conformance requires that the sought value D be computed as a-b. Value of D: 0.1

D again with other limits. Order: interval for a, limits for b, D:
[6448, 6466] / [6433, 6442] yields -0.1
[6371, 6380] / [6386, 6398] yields 0.1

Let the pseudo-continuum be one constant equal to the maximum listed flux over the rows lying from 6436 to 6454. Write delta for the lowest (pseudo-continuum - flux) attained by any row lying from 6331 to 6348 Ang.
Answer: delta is -0.4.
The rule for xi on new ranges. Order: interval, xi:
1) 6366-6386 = 0.78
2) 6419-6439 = 0.63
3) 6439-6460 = 0.38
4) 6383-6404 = 0.17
